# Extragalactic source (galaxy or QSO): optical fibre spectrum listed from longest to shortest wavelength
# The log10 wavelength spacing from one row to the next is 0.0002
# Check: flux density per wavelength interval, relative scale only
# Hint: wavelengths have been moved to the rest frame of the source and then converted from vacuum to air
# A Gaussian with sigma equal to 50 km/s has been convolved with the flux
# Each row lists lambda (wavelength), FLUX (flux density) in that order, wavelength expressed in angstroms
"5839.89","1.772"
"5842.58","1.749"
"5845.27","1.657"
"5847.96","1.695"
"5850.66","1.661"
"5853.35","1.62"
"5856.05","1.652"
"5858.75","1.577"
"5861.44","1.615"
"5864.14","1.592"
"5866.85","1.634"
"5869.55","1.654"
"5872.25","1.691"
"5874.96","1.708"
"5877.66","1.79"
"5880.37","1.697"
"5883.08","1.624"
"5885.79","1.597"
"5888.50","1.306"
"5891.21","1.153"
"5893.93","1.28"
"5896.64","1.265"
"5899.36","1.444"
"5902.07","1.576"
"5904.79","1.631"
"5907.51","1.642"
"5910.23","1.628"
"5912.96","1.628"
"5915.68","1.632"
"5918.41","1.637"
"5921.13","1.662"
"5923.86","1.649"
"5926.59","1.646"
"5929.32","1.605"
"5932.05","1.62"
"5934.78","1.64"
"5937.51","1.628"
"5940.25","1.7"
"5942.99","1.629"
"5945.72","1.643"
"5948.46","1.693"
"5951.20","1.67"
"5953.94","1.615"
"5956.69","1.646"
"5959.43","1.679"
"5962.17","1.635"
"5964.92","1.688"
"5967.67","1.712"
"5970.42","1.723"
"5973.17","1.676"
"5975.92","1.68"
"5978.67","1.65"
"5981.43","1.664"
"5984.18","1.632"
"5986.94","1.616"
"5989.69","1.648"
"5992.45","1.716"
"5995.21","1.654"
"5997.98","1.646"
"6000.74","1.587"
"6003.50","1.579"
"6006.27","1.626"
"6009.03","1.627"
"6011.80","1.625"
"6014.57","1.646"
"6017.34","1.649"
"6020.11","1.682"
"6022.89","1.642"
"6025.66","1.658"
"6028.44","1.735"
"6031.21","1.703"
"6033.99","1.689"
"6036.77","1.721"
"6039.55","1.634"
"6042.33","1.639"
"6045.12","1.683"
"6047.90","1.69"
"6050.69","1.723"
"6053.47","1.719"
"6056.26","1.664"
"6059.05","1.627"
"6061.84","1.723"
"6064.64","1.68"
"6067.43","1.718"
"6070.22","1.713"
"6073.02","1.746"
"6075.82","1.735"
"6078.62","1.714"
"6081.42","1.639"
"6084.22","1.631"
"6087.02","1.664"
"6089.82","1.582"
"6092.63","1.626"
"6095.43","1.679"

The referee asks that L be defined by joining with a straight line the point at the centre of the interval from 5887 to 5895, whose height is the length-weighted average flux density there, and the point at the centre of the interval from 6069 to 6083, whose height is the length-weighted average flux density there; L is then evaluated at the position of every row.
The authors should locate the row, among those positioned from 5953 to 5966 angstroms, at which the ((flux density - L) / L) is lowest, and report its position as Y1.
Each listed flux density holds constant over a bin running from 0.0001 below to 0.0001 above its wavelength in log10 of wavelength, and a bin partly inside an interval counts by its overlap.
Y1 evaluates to 5962.17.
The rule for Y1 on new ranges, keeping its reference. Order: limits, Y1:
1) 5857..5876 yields 5864.14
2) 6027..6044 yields 6042.33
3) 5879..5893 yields 5891.21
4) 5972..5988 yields 5986.94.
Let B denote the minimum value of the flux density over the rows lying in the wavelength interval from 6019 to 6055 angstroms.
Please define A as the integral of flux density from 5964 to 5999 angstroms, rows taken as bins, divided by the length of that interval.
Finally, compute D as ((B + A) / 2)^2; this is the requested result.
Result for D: 2.73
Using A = 1.67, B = 1.634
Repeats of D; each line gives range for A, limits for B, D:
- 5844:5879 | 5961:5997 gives 2.68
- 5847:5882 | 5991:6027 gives 2.62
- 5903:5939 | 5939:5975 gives 2.64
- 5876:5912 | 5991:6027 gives 2.39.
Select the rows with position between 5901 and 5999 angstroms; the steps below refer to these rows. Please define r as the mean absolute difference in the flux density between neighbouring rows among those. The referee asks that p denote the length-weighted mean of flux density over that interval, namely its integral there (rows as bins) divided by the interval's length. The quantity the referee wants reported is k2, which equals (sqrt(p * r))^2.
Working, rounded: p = 1.65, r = 0.029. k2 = 0.048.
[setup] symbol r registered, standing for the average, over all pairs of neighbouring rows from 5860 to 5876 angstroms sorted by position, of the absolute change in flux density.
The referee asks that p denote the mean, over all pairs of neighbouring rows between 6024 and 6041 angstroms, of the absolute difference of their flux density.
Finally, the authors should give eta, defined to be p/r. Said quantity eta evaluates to 1.7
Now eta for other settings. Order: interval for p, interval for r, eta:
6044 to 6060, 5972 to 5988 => 1.4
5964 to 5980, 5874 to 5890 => 0.2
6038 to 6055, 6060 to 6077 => 0.7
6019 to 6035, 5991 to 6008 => 1.0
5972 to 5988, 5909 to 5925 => 2.0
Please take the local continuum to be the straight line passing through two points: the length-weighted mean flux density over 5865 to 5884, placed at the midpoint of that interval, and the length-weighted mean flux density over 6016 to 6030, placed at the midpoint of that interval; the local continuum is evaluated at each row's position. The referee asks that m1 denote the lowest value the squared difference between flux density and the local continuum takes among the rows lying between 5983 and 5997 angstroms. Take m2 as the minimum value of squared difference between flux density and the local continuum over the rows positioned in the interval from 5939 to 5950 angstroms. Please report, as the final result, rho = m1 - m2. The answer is 0.0003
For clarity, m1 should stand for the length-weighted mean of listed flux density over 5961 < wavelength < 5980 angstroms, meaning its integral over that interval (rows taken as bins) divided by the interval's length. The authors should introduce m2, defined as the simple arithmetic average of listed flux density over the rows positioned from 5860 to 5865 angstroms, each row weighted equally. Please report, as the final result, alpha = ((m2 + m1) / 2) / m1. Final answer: 0.98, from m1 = 1.68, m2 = 1.60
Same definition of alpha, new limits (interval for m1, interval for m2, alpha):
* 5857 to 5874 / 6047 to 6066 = 1.02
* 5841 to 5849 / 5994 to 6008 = 0.98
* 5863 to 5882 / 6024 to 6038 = 1.01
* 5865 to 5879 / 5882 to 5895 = 0.91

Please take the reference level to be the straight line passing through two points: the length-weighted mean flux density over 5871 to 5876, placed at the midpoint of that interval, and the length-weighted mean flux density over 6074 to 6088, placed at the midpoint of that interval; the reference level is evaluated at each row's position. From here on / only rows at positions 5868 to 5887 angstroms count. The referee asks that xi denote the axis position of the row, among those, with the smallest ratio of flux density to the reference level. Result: 5885.79 angstroms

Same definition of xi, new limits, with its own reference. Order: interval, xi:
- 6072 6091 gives 6089.82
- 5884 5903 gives 5891.21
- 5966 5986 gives 5984.18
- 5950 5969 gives 5953.94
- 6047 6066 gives 6059.05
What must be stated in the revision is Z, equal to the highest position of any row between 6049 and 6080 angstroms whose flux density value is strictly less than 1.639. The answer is 6059.05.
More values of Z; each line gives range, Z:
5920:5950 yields 5942.99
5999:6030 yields 6011.80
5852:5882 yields 5866.85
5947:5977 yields 5962.17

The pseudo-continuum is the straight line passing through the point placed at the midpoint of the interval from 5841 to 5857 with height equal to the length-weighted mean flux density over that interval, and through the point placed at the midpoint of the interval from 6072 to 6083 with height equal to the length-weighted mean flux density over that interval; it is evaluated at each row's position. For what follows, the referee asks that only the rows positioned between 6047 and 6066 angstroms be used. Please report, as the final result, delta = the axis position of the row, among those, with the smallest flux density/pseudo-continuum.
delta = 6059.05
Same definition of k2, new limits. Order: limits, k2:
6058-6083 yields 0.068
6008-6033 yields 0.047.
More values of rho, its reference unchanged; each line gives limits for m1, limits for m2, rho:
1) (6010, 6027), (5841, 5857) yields 0.0000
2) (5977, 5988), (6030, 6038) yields -0.0001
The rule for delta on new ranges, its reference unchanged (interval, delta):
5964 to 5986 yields 5984.18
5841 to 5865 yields 5858.75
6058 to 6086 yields 6059.05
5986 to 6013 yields 6003.50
